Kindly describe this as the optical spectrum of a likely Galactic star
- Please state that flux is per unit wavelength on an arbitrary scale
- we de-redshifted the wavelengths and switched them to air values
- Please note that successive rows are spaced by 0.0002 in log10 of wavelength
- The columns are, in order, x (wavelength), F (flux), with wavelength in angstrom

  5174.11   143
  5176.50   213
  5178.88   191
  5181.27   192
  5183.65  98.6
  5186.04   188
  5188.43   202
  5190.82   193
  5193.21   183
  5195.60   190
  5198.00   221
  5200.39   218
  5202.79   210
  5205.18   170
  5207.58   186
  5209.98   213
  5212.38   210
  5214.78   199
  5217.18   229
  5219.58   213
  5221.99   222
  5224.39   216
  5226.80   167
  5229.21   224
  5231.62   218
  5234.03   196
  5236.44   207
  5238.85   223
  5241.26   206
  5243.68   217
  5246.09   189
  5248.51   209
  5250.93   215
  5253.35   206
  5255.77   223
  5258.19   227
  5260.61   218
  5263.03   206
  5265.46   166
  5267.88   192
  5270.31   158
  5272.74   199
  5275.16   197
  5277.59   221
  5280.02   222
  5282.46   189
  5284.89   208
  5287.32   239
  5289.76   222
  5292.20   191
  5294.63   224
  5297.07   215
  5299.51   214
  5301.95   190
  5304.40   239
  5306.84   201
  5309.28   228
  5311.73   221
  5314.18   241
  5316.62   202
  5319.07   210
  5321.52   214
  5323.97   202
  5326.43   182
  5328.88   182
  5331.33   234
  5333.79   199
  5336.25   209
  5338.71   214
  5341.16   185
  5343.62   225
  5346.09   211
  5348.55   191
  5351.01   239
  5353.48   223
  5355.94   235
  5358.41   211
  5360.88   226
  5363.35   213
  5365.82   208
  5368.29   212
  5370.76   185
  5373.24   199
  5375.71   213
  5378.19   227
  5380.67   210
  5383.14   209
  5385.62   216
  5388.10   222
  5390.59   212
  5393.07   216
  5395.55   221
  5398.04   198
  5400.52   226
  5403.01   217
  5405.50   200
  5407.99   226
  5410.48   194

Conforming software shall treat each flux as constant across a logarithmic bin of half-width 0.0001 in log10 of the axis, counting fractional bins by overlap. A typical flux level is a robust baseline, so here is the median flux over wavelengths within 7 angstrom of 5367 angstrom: 210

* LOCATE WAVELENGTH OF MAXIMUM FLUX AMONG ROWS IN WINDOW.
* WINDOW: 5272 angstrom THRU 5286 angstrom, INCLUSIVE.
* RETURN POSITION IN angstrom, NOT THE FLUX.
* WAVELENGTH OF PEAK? 5280.02 angstrom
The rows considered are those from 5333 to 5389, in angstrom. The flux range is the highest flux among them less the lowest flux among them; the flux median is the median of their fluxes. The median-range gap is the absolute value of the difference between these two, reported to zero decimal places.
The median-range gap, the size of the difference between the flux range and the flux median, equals 158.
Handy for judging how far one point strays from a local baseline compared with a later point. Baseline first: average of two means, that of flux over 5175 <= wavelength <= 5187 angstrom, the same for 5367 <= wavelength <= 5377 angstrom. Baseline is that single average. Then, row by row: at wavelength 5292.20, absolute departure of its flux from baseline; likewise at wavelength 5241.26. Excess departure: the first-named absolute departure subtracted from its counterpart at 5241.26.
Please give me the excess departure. 15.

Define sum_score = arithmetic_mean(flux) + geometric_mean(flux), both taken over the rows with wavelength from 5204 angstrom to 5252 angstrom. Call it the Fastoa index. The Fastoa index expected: 412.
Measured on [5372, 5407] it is 426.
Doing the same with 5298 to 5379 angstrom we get 423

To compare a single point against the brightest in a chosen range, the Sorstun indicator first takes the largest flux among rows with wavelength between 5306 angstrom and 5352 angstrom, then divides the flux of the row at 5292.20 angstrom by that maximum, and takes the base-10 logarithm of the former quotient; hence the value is -0.10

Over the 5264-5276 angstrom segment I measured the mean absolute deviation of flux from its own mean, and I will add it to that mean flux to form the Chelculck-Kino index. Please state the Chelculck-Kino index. 199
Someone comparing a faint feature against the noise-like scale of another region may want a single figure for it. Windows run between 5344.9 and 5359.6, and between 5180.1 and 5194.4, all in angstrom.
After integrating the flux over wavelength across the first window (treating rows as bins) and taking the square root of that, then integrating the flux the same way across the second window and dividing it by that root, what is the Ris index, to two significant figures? 44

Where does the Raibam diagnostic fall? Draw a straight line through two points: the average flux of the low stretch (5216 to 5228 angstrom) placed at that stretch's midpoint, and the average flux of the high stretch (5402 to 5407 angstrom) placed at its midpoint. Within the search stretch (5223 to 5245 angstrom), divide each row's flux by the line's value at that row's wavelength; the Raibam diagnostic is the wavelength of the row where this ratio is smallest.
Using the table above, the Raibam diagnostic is 5226.80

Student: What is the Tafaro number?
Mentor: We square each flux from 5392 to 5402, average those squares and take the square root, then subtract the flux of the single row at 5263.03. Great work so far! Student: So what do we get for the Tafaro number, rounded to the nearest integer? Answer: 10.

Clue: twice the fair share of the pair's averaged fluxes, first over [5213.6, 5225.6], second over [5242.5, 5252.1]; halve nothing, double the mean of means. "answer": 423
